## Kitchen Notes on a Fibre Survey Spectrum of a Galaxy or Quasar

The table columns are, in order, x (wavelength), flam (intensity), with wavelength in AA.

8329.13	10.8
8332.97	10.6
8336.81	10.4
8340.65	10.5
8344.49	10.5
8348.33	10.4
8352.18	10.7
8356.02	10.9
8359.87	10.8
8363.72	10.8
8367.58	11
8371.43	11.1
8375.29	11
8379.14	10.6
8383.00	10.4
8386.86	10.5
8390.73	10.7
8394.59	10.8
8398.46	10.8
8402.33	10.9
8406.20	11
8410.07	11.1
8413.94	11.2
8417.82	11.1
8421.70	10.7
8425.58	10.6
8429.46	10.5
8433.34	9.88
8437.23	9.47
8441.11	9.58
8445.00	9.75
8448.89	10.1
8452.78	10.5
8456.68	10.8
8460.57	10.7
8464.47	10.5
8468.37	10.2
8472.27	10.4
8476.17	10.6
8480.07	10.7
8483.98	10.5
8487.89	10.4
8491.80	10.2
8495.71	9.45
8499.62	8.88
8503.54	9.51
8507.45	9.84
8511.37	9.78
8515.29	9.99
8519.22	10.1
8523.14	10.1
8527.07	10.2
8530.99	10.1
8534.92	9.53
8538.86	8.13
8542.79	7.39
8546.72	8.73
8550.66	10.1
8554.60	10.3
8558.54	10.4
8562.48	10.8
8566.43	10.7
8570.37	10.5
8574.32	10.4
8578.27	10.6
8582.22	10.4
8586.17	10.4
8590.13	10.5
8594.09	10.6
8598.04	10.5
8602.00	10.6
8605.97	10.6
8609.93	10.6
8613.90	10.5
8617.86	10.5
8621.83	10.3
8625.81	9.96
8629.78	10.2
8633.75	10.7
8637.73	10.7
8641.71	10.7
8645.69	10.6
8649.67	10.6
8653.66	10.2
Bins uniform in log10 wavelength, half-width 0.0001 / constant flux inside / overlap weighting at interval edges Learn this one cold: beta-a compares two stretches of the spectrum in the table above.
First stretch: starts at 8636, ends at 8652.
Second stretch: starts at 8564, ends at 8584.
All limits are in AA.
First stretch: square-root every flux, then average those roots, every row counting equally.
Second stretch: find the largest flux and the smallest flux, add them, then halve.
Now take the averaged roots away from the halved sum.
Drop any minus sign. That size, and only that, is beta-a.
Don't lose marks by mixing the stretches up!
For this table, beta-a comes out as 7.3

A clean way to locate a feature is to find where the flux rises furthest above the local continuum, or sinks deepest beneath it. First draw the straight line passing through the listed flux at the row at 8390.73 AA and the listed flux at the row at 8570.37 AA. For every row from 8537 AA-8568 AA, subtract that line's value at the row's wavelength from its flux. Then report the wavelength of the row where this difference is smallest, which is 8542.79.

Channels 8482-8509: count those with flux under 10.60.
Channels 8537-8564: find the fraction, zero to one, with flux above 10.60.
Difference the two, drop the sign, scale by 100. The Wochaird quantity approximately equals 686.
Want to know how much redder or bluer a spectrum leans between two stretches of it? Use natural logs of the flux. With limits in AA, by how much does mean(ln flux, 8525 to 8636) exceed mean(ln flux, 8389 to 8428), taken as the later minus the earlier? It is -0.07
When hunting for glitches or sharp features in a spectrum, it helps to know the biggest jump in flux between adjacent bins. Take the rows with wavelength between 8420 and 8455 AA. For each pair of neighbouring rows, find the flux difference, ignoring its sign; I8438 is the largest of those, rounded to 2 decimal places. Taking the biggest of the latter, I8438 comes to 0.62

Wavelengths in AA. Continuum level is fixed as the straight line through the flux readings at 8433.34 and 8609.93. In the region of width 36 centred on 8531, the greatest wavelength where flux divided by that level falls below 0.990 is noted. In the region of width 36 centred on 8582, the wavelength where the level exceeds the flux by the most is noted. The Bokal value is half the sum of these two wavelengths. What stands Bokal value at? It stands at 8566.4 AA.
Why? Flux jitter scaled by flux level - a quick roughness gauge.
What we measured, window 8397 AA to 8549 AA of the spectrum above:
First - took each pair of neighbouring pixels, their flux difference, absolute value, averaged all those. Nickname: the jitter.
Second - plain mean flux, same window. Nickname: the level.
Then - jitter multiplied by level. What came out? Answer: 3.2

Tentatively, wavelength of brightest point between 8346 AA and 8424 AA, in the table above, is 8413.94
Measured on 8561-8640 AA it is 8562.48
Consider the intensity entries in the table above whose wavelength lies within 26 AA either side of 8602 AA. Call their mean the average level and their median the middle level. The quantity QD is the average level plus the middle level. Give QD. 21.0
